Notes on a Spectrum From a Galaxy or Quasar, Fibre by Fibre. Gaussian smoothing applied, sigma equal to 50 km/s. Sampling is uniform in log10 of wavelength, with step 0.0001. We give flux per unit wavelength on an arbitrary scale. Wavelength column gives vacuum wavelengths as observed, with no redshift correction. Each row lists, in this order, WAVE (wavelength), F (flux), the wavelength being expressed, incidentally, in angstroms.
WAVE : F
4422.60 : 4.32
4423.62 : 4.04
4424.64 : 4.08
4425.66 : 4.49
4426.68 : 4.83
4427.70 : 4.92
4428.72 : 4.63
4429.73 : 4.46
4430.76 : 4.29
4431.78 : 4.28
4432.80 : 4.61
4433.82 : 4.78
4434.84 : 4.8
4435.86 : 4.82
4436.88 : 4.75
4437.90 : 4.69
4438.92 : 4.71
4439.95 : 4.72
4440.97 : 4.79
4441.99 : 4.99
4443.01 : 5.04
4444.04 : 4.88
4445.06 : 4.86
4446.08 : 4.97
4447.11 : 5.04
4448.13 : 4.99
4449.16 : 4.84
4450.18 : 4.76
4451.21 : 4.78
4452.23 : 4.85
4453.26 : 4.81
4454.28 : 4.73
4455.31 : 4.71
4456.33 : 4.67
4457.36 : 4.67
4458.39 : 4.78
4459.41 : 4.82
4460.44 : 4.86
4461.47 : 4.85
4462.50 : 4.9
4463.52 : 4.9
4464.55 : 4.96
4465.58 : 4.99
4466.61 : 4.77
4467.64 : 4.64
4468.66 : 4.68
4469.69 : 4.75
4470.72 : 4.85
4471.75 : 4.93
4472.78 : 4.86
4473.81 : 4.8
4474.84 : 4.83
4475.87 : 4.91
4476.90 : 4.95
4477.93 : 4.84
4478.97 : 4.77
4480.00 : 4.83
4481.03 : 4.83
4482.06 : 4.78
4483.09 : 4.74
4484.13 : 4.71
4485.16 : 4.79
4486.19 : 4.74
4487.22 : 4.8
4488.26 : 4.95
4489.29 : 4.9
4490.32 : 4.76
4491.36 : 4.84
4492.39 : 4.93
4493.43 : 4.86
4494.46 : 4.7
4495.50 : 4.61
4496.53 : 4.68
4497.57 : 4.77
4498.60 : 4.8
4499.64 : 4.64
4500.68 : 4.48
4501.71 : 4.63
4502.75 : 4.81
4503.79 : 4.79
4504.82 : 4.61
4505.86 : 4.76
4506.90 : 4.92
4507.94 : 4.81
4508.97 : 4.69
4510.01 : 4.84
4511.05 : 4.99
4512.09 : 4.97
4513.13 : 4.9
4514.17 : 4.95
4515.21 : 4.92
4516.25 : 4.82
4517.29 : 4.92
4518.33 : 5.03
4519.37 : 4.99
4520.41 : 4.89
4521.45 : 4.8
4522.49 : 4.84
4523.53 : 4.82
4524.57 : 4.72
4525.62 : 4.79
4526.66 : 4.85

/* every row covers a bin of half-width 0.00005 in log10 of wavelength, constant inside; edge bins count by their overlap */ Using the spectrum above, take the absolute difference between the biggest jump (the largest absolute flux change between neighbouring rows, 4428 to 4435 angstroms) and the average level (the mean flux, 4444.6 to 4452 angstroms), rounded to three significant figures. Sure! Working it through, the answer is 4.56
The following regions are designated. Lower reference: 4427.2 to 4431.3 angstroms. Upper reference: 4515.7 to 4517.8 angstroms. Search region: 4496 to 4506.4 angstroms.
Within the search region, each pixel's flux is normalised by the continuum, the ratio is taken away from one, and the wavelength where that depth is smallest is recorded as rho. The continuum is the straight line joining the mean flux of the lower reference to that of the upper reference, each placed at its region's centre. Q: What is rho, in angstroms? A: 4498.60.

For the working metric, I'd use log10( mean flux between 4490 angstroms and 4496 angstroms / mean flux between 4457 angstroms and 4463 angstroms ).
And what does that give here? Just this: -0.003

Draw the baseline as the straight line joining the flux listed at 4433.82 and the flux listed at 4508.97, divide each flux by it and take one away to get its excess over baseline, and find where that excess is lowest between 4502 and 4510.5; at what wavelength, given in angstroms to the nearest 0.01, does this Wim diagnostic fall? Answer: 4504.82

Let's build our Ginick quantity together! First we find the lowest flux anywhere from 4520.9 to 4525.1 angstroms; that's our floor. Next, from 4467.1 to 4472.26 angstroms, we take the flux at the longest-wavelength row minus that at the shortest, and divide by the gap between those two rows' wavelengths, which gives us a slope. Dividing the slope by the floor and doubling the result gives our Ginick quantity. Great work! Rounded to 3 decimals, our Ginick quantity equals 0.030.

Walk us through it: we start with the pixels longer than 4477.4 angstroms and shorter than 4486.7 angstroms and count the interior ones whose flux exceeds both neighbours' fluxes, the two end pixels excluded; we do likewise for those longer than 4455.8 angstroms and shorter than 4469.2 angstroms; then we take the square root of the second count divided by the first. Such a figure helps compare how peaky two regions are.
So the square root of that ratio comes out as 1.41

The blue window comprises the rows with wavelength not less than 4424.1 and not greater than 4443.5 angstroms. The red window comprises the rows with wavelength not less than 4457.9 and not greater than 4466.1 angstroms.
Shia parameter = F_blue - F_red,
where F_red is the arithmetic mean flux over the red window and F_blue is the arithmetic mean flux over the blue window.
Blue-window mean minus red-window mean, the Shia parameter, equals -0.22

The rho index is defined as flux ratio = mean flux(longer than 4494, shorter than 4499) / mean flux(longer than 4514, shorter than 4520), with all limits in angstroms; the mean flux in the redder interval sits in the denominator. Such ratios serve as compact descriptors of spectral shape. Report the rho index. 0.954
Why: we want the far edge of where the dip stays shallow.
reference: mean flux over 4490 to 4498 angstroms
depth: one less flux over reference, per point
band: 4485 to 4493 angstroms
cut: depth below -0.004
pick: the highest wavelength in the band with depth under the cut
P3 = 4492.39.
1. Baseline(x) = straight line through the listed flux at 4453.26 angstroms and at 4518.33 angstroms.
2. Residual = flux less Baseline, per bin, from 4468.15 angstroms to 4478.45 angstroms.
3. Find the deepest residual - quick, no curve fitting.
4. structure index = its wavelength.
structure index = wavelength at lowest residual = 4468.66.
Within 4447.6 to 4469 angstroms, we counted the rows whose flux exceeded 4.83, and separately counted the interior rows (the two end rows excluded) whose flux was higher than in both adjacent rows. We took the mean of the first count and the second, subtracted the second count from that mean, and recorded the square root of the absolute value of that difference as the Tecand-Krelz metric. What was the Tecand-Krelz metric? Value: 1.7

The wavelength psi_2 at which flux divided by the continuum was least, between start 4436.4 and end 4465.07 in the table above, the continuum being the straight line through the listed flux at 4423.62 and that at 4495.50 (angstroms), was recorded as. 4457.36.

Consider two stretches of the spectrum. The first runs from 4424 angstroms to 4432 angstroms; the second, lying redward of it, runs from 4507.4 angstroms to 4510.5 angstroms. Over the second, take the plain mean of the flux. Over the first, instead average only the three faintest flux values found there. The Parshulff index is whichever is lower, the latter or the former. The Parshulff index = 4.22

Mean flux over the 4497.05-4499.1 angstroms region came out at 4.79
